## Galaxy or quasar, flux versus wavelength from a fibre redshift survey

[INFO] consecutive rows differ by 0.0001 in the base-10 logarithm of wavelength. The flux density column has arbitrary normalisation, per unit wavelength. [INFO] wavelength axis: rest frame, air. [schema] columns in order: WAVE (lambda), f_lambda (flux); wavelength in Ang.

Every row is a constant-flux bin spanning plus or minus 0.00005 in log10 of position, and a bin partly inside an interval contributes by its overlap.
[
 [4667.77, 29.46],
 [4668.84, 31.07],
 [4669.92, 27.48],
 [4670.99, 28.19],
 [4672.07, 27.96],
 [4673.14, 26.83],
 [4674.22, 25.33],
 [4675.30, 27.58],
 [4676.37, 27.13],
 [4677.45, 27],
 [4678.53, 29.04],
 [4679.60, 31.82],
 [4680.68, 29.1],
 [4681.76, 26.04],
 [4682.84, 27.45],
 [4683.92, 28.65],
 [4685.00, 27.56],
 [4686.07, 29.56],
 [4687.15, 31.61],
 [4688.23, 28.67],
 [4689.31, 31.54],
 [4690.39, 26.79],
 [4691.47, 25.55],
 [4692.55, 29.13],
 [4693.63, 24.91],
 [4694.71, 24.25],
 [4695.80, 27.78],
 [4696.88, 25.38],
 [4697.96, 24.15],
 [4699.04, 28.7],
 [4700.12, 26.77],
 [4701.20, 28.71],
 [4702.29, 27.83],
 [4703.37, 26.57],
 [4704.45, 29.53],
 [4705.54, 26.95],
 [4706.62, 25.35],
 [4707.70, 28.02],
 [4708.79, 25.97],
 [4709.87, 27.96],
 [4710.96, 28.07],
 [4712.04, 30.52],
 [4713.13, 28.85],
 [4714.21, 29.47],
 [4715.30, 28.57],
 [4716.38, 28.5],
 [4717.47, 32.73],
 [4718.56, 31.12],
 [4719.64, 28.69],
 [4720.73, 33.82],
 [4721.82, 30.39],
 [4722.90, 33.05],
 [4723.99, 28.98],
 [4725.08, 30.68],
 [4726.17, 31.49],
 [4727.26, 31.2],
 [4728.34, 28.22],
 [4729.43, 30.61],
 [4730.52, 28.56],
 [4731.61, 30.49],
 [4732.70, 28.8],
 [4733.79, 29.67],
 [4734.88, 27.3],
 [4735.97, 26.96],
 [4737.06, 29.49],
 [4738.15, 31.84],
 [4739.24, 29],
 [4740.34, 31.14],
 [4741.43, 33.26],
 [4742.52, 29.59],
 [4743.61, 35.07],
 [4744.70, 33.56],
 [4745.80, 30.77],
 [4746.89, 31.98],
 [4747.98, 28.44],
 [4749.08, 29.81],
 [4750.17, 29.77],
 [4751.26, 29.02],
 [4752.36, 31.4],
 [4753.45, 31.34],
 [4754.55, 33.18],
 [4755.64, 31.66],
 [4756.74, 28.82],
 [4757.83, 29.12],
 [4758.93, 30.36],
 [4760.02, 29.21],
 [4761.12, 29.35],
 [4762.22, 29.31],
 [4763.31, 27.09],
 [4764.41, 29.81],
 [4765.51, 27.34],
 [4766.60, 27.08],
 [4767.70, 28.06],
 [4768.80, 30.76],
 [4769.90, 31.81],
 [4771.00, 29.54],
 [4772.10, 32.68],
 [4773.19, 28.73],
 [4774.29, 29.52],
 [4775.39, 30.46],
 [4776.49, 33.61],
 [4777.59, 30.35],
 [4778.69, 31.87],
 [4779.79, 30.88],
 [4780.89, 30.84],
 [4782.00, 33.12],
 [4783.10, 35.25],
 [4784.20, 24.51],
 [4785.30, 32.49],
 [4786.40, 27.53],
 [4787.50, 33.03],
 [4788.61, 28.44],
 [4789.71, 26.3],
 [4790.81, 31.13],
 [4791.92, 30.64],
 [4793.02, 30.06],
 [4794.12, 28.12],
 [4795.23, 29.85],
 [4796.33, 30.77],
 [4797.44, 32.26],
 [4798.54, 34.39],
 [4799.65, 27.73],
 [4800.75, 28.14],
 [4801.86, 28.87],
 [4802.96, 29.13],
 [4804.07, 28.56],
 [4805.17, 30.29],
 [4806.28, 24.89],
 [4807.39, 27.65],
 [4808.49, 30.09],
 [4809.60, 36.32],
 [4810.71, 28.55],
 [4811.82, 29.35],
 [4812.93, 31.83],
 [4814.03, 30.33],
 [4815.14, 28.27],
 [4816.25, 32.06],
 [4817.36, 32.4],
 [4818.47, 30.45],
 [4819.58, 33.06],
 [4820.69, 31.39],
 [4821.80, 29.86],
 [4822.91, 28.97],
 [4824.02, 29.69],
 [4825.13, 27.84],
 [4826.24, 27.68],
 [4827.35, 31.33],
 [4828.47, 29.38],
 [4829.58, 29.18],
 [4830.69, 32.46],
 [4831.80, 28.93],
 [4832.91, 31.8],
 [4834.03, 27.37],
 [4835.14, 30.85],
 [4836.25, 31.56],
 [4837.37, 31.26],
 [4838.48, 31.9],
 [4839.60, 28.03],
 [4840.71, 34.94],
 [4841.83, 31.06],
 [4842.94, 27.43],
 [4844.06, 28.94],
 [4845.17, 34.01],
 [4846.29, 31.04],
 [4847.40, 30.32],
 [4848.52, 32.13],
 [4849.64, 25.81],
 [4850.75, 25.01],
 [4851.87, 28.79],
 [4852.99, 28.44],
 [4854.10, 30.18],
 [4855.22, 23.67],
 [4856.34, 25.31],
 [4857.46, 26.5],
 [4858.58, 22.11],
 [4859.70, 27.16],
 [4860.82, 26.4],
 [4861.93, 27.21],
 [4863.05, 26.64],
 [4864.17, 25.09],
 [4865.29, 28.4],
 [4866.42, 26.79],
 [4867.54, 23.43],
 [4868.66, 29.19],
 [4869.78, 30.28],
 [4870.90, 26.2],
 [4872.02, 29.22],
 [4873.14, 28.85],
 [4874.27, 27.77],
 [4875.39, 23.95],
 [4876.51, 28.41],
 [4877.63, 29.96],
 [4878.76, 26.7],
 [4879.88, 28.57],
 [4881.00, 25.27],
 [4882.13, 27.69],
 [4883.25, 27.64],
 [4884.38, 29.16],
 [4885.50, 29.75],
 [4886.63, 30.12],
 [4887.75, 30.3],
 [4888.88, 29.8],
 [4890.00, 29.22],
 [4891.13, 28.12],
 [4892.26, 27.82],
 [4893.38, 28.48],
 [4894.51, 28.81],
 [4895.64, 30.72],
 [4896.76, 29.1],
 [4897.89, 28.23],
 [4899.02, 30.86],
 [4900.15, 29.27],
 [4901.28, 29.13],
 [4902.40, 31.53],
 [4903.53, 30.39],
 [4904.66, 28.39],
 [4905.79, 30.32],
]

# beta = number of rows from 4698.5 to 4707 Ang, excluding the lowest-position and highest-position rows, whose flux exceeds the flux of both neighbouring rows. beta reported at 2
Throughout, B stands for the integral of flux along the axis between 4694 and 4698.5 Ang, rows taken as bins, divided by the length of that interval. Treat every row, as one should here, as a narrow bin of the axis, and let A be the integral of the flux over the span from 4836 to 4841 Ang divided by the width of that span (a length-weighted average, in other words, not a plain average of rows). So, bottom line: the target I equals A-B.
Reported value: 6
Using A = 31.3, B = 25.3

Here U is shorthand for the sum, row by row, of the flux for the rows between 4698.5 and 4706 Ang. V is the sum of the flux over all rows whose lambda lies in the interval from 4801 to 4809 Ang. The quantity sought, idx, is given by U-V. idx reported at -4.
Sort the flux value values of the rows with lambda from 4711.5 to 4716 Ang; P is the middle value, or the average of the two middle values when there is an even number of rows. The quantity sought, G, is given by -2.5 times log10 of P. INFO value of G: -3.66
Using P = 29.2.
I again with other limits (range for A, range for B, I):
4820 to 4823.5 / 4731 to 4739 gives 1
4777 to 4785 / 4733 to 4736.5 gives 3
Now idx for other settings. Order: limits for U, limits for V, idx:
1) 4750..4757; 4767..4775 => 4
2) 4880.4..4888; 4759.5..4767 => 1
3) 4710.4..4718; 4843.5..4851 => -1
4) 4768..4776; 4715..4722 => 0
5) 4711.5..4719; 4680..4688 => 10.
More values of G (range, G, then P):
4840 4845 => -3.69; 30.0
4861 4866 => -3.58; 26.9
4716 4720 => -3.69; 29.9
